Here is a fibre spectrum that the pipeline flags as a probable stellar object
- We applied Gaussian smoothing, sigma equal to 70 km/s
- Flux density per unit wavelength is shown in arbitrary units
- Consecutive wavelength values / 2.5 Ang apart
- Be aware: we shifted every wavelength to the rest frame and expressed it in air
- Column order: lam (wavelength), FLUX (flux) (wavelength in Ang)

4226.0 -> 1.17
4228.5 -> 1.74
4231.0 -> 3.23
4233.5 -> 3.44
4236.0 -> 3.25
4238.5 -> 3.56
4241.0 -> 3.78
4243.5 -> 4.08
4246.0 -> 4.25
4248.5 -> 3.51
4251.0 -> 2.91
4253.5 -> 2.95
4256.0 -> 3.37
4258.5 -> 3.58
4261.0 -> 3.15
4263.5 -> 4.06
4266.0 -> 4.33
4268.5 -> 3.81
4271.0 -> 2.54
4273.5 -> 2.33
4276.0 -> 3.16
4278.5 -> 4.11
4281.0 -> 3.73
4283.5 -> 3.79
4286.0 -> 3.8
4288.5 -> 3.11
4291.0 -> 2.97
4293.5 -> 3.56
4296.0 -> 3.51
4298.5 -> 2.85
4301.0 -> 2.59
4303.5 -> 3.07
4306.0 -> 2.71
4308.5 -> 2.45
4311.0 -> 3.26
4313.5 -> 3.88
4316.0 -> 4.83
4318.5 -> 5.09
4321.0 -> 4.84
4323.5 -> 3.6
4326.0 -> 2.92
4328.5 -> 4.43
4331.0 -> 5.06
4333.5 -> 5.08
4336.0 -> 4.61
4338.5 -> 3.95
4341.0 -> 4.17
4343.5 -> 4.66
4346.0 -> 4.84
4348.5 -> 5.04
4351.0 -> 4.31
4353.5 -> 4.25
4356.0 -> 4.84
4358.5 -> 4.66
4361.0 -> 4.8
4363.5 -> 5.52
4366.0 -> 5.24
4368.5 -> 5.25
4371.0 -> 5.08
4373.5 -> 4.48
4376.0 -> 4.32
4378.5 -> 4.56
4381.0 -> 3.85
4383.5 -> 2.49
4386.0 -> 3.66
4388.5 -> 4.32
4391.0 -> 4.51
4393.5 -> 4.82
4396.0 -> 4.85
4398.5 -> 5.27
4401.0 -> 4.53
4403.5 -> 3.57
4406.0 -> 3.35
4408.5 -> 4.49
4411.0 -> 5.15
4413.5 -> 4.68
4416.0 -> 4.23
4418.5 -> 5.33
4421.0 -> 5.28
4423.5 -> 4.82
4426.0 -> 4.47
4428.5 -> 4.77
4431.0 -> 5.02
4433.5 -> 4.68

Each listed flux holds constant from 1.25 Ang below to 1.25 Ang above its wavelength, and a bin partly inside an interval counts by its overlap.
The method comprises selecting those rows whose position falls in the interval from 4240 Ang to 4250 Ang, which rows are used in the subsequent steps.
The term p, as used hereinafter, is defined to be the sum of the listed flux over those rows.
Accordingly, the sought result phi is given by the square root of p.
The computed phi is 3.95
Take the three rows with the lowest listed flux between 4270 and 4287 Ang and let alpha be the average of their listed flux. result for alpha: 2.7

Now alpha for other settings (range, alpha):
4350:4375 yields 4.3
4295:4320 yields 2.6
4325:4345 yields 3.7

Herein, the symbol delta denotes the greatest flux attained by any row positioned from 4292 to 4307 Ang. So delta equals 3.56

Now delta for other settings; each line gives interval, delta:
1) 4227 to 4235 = 3.44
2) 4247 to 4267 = 4.33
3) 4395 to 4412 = 5.27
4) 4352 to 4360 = 4.84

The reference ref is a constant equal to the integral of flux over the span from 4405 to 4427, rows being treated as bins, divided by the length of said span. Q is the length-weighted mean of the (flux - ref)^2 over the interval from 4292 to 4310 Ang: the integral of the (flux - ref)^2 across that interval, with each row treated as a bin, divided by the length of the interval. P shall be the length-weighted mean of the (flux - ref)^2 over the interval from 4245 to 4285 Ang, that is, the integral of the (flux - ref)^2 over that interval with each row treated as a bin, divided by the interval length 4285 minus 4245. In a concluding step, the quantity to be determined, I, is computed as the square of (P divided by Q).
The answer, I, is 0.3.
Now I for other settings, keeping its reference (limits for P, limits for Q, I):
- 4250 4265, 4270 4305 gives 0.6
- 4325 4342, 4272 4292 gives 0.1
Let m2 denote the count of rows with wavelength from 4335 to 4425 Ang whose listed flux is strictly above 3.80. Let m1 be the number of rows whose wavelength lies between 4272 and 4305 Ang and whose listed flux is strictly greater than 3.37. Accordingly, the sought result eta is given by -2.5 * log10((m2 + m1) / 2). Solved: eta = -3.2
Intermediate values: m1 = 6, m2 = 32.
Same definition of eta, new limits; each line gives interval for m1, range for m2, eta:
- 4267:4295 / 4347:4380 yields -2.4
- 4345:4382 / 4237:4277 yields -2.5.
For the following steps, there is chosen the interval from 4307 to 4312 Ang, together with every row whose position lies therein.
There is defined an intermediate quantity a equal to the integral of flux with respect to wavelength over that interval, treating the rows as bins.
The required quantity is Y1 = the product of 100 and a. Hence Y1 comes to 1414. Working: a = 14.1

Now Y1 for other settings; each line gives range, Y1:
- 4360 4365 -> 2591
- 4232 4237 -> 1672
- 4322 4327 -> 1678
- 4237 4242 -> 1822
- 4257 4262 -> 1688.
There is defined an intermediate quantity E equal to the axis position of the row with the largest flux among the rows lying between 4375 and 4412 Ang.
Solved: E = 4398.5 Ang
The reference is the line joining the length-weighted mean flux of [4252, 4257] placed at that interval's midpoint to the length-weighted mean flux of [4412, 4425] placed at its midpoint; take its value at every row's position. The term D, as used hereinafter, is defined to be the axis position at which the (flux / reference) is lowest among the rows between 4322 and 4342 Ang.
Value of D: 4326.0 Ang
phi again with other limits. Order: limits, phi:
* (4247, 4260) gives 4.04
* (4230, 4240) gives 3.67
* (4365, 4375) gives 4.48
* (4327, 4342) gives 5.22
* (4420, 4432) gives 4.94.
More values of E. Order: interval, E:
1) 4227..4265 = 4246.0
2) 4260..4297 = 4266.0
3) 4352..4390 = 4363.5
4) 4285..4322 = 4318.5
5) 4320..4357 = 4333.5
